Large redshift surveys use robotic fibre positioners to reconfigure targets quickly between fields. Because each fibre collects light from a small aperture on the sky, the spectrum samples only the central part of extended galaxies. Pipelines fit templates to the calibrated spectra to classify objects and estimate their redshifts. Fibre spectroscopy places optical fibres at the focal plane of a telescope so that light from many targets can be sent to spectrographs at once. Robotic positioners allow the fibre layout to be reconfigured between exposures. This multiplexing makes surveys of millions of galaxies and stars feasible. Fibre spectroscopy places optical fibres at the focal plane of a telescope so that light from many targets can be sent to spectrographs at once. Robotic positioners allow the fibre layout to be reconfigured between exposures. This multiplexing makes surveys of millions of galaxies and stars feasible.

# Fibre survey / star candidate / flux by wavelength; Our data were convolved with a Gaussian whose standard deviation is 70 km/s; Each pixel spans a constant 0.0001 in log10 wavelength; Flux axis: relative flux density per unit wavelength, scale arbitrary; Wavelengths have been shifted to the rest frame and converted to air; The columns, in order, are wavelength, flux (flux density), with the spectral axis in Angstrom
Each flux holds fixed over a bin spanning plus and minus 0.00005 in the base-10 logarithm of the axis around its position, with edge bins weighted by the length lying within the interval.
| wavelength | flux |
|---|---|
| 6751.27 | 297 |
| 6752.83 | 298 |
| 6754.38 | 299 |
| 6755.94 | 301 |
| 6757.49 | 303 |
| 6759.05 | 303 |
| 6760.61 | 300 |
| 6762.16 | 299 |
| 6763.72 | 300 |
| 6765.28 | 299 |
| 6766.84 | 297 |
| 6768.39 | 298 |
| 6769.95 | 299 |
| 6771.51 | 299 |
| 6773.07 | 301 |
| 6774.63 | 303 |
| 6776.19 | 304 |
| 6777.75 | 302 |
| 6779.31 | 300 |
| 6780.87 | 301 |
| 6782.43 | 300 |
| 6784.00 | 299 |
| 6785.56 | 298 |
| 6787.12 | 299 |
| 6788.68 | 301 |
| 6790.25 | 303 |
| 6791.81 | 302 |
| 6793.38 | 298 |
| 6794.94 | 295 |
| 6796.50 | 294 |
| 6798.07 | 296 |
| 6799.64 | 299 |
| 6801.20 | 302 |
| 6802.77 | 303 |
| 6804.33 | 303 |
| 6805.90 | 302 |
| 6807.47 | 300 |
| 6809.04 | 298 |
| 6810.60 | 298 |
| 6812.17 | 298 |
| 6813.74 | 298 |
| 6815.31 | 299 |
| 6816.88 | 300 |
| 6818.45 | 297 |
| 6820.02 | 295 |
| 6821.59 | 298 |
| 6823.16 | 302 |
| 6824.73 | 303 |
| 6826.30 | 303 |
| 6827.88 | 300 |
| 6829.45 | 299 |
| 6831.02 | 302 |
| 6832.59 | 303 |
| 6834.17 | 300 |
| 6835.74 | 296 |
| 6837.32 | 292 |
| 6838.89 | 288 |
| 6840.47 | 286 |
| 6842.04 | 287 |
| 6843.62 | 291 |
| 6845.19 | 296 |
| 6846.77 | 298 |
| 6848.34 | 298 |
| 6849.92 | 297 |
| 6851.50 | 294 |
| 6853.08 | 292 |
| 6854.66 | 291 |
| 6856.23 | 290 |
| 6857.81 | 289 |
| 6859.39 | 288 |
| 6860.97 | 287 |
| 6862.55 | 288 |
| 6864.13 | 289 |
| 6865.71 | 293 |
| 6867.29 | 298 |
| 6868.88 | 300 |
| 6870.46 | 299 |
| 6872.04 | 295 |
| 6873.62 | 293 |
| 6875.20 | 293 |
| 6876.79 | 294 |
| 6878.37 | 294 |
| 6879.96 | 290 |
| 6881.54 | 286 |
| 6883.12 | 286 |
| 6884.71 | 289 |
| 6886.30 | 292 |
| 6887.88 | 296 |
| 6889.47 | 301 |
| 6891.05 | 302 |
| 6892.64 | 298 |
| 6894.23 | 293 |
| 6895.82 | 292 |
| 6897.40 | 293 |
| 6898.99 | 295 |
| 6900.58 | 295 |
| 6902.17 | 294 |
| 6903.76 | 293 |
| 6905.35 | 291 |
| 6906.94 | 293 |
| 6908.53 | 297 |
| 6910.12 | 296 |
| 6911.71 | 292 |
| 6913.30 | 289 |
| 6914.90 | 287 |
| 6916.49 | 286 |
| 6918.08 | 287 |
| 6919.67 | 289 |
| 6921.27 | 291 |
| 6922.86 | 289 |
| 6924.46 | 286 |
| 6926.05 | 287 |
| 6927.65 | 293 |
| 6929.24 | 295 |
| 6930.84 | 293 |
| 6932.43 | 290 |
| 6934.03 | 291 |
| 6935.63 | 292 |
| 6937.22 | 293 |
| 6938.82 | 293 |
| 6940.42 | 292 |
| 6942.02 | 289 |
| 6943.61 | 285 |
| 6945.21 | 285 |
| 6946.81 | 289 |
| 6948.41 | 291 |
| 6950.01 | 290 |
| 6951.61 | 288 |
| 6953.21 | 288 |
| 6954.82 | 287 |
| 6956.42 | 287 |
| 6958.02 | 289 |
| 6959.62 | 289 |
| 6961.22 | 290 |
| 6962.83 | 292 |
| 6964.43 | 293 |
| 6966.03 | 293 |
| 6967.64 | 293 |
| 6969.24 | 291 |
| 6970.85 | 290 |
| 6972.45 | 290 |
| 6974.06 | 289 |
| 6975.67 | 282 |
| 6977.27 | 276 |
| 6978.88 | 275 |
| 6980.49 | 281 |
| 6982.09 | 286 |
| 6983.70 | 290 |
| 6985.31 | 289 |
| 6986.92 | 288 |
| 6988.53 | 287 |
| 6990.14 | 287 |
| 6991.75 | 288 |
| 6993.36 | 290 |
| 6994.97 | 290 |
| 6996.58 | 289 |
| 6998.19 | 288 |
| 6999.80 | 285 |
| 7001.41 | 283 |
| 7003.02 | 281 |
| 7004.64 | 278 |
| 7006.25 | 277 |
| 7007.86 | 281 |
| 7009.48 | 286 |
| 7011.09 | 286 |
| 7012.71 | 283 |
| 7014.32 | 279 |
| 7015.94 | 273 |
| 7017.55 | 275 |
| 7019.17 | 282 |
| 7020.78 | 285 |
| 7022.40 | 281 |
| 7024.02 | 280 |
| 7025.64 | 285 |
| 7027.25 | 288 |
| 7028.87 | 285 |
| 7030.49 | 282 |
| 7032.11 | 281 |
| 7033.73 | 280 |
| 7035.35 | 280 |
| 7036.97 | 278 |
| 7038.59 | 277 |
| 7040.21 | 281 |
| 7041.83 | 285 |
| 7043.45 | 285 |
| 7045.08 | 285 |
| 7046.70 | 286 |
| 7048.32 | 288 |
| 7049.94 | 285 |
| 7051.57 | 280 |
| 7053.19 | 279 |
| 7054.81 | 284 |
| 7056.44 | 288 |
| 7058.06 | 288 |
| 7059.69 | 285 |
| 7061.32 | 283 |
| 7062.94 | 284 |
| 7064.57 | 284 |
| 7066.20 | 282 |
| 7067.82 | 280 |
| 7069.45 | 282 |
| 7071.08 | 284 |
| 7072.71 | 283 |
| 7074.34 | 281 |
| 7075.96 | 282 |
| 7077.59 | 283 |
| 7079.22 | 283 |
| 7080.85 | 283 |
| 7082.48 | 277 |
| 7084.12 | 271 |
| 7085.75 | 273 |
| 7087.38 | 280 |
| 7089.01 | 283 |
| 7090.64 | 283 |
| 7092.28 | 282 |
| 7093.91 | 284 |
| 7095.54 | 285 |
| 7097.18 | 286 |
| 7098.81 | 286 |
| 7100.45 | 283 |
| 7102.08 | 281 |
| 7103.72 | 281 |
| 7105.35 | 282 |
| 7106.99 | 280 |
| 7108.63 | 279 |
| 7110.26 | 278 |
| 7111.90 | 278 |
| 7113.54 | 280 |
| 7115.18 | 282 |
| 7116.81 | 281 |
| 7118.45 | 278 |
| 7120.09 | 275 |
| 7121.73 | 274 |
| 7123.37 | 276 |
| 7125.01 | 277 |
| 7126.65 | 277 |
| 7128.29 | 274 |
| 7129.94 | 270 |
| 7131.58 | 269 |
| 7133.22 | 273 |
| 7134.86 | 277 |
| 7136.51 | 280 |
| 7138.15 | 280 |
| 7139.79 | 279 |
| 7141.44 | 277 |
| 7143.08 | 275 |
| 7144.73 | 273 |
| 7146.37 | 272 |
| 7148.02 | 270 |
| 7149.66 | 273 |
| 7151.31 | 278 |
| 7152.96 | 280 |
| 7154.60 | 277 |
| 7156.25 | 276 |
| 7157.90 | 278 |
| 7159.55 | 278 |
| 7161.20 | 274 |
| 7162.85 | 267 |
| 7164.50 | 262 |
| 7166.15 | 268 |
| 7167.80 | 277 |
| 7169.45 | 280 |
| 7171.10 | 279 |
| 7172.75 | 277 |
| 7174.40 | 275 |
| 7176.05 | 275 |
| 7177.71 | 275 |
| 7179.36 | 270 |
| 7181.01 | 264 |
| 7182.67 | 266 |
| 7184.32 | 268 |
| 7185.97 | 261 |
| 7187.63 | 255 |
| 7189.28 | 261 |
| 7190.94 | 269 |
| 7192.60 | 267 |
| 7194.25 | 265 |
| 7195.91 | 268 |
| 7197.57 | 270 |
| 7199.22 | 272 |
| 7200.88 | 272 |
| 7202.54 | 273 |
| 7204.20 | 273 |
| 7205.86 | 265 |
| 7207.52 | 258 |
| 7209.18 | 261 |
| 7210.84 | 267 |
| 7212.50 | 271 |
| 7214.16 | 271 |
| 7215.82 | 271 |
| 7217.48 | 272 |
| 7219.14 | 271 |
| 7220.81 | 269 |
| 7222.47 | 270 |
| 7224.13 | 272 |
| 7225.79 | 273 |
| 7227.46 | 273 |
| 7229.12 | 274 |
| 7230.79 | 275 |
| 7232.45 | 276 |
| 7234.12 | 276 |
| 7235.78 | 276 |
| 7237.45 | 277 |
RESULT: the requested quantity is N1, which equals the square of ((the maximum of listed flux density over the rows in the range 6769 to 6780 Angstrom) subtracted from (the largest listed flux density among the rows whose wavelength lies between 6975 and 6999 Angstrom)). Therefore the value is 196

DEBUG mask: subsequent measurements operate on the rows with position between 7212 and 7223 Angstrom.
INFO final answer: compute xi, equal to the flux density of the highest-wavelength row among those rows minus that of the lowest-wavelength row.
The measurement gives -1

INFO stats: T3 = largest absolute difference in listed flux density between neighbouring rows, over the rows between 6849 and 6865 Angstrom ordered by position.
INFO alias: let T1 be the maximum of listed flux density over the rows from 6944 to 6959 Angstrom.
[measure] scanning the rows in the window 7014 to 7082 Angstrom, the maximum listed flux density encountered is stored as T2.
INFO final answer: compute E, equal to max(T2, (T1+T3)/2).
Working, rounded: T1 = 291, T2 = 288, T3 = 3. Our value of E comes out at 288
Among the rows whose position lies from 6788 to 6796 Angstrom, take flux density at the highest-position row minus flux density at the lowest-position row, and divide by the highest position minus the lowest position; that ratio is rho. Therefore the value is -1.0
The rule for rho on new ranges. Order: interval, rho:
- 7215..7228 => 0.2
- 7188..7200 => 1.1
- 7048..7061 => -0.3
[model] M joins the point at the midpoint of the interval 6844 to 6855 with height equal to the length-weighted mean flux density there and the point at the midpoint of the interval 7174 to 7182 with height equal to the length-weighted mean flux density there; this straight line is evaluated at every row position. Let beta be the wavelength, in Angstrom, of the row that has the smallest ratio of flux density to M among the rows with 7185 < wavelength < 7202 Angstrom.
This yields 7187.63 Angstrom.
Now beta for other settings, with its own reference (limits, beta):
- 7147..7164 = 7162.85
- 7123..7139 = 7131.58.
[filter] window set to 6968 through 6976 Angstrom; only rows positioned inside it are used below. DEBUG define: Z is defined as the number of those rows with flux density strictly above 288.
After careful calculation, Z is 4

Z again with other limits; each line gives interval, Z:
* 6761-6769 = 5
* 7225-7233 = 0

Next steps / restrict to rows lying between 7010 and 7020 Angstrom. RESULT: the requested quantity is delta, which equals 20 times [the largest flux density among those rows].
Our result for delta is 5720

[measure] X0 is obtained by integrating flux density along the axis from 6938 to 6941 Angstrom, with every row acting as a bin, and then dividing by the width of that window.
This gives 292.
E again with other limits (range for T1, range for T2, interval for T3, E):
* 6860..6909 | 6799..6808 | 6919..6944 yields 303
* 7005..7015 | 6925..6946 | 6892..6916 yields 295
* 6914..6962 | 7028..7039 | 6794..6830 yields 285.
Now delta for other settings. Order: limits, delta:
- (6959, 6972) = 5860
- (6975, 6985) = 5800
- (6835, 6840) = 5920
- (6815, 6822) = 6000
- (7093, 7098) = 5720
